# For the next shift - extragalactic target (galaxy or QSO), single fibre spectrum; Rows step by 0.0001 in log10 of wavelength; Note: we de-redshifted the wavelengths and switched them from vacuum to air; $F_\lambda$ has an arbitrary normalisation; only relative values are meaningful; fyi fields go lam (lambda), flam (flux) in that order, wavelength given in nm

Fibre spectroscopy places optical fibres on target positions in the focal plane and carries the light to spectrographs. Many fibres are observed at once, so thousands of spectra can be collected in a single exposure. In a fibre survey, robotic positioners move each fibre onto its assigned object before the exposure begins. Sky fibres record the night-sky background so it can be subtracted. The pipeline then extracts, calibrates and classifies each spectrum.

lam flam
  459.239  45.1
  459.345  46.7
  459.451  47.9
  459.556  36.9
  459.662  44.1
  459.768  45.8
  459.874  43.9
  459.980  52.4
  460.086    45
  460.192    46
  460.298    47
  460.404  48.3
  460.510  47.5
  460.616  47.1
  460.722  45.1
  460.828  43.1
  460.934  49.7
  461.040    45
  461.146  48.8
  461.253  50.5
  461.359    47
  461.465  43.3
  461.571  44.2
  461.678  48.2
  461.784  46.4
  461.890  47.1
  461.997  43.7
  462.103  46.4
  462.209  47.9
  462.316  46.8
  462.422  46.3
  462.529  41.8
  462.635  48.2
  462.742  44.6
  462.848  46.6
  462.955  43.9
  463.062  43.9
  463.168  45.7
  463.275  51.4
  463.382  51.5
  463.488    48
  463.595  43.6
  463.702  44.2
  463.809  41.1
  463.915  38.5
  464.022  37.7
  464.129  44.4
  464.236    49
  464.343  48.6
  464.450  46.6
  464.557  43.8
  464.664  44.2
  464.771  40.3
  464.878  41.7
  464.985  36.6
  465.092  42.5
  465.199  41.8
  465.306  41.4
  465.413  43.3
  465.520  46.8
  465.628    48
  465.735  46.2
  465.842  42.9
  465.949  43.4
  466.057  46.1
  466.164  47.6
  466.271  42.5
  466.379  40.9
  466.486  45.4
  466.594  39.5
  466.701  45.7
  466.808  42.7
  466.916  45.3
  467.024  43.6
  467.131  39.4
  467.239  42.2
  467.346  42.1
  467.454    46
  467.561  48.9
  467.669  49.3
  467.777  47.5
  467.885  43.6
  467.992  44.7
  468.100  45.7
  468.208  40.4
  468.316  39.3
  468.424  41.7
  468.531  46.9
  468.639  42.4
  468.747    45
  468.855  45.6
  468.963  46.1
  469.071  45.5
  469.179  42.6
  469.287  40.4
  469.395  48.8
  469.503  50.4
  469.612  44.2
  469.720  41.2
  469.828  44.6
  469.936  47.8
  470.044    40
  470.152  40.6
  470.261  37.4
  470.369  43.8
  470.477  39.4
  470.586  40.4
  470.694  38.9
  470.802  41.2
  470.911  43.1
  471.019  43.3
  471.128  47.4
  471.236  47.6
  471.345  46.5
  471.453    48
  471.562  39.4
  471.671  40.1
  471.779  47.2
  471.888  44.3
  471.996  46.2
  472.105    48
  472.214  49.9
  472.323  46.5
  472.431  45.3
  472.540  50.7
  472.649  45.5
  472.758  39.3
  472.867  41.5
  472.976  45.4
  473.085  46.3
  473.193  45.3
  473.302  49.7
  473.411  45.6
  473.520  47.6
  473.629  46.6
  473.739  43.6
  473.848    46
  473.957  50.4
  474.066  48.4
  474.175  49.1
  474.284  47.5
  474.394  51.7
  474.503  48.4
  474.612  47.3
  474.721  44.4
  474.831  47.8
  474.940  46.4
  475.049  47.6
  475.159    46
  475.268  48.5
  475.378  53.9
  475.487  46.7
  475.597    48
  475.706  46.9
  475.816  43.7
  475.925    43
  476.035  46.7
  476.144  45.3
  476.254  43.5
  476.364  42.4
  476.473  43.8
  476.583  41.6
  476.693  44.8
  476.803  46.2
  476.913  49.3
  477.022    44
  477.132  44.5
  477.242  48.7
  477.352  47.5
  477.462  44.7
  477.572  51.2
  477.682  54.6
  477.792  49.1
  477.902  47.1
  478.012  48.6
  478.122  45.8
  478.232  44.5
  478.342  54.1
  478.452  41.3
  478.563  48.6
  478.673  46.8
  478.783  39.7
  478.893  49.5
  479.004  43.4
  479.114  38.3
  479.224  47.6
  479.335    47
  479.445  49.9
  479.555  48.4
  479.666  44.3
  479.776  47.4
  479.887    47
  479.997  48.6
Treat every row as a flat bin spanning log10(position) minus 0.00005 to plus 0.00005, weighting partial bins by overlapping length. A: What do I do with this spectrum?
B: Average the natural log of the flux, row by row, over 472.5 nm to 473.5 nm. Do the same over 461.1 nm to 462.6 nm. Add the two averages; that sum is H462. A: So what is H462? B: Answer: 7.65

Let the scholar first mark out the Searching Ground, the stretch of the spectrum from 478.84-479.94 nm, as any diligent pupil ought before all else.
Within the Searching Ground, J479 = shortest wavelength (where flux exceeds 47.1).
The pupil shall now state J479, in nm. 478.893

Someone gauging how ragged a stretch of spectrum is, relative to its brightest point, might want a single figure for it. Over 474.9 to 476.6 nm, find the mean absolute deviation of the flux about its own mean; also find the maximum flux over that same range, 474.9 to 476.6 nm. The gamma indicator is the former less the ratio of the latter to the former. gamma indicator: -22.0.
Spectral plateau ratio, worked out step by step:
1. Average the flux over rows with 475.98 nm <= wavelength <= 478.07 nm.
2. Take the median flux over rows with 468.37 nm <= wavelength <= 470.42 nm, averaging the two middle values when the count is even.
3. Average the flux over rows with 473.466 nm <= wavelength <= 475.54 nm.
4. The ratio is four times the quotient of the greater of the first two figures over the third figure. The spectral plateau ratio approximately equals 3.9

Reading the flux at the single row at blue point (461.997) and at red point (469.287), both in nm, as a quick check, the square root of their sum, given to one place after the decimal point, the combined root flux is 9.2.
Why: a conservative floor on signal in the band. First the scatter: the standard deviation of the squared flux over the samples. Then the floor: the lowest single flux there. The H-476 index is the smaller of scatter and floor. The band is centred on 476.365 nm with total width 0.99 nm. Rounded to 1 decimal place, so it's 41.6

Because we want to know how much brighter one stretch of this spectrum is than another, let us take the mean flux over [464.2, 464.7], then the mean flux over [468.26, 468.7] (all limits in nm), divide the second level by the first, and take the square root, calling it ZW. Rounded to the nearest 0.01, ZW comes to 0.96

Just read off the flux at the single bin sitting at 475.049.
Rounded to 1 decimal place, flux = 47.6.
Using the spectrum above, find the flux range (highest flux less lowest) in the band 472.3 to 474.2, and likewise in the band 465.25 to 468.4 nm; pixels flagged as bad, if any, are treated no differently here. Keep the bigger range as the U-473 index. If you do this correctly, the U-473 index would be 11.4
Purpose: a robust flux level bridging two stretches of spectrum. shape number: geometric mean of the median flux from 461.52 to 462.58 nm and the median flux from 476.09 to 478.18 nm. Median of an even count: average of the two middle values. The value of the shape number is 46.1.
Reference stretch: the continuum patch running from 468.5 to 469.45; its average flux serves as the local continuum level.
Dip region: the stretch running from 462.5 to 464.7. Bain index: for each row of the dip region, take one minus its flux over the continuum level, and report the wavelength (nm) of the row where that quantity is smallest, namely 463.382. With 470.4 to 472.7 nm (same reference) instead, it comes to 472.540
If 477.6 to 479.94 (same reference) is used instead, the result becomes 477.682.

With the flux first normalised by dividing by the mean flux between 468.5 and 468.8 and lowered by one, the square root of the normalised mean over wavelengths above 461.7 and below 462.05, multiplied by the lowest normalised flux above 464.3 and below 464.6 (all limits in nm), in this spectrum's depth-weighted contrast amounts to -0.003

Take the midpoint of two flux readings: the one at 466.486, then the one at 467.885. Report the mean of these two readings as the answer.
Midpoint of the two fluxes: 44.5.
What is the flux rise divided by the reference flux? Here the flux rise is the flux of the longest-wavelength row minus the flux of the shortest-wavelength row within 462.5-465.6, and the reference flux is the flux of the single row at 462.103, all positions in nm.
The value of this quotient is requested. 0.11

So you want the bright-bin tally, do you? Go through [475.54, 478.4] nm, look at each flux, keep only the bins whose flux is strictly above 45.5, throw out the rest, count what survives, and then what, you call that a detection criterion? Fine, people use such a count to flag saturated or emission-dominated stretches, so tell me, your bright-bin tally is 14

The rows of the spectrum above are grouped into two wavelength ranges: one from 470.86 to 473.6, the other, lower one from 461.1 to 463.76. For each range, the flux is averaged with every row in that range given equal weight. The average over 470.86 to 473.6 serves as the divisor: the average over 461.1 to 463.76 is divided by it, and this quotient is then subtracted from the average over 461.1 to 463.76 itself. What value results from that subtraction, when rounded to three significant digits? 45.4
